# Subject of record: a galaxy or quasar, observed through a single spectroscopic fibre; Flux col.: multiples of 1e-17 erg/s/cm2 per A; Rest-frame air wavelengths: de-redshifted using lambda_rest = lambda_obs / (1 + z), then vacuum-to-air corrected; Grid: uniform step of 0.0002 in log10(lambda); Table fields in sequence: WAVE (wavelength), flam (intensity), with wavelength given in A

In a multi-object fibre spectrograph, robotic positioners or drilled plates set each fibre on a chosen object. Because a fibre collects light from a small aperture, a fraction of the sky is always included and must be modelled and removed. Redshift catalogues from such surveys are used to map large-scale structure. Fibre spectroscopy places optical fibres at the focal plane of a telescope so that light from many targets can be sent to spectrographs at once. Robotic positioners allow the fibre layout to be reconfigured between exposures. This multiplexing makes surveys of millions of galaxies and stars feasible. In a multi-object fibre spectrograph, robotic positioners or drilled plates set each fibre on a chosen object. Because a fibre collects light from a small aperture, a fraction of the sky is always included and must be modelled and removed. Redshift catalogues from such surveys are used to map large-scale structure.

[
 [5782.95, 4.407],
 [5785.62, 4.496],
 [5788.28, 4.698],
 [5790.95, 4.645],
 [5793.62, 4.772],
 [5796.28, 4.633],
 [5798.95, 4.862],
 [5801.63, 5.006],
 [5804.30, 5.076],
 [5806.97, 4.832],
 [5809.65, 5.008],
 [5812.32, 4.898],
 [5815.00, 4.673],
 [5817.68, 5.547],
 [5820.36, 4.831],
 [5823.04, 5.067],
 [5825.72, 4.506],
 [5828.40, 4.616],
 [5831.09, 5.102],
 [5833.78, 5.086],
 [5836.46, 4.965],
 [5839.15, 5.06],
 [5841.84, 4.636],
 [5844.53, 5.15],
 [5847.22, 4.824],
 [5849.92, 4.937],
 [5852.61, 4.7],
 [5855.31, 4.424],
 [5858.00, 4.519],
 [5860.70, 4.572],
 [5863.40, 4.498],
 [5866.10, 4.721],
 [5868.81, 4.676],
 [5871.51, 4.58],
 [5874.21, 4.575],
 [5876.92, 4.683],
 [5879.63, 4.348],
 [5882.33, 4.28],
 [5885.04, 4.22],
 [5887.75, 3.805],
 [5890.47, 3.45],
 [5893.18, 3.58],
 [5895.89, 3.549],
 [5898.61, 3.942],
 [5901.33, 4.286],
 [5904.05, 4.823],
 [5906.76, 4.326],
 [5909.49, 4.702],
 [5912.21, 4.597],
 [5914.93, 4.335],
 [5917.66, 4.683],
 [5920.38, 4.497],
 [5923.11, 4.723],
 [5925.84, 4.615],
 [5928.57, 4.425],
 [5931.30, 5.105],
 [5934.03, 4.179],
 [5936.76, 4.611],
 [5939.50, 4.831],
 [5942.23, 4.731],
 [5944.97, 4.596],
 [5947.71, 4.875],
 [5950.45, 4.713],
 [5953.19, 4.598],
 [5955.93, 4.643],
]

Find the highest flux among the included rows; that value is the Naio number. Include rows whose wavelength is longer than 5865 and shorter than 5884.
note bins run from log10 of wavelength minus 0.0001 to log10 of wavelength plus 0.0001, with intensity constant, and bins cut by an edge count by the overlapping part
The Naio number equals 4.721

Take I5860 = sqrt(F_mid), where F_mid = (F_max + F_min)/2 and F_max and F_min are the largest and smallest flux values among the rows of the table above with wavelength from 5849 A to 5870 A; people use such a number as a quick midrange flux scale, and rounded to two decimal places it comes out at 2.16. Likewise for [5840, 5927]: 2.07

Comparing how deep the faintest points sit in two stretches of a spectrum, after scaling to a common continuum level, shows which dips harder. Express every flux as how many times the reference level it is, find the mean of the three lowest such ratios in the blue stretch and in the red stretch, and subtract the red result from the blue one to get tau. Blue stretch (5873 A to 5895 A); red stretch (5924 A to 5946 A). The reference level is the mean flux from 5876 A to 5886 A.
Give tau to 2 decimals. -0.18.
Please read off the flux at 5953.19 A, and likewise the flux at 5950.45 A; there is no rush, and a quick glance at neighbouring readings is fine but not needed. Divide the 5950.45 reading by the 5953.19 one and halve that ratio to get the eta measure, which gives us 0.51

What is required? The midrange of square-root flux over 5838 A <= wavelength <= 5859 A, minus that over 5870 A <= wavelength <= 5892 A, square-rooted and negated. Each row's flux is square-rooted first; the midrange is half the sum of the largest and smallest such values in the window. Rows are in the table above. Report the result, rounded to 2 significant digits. -0.42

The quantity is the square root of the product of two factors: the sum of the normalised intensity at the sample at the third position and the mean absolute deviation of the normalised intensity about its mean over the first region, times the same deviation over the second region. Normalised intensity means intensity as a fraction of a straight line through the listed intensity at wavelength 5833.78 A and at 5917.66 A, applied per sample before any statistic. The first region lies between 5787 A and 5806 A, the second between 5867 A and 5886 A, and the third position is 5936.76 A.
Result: 0.178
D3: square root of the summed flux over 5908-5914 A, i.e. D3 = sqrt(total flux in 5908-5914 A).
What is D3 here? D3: 3.05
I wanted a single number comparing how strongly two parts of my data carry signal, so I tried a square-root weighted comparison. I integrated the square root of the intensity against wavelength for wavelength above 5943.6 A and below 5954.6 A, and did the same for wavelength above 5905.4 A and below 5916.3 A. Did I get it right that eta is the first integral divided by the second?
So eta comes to 1.03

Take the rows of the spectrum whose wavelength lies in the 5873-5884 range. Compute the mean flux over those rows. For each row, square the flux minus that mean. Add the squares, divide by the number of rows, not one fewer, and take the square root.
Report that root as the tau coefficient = 0.16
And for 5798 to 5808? 0.10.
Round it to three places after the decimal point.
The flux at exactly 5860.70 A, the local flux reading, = 4.572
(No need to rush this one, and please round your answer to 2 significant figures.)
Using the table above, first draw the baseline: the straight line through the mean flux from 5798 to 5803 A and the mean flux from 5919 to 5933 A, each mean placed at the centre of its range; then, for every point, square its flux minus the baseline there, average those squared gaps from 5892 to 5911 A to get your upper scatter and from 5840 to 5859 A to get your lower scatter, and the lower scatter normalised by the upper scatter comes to 0.11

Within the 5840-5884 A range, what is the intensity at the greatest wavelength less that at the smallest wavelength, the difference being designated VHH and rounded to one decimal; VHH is -0.4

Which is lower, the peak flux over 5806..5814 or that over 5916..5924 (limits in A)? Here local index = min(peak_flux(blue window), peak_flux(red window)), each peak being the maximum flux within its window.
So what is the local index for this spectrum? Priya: 4.72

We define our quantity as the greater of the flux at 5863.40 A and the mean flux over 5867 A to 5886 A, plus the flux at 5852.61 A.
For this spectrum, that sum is 9.2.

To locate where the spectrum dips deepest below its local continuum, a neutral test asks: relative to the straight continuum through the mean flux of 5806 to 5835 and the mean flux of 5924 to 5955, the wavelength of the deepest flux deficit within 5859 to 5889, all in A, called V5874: 5887.75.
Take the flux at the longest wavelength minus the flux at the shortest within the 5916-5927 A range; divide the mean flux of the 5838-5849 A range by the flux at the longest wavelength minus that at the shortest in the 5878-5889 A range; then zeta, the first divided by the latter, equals 0.008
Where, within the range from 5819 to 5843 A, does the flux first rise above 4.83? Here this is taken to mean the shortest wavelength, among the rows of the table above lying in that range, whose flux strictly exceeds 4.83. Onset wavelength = 5820.36 A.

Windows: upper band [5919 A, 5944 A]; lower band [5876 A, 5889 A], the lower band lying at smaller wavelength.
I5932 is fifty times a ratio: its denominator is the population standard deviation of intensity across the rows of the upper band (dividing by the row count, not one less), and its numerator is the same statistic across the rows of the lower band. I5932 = 57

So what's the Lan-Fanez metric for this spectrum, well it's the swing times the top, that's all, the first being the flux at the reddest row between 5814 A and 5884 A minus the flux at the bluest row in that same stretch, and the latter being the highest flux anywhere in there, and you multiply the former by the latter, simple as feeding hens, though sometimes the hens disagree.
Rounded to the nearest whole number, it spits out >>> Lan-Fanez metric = -2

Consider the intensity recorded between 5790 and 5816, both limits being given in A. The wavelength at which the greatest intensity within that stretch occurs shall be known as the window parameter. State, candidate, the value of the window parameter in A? 5804.30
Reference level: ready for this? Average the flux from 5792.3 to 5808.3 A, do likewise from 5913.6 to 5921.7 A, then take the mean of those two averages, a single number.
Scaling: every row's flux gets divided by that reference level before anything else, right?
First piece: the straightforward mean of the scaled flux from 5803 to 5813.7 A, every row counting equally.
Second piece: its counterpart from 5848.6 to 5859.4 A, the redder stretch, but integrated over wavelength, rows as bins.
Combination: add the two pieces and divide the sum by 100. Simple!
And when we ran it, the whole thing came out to 0.118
